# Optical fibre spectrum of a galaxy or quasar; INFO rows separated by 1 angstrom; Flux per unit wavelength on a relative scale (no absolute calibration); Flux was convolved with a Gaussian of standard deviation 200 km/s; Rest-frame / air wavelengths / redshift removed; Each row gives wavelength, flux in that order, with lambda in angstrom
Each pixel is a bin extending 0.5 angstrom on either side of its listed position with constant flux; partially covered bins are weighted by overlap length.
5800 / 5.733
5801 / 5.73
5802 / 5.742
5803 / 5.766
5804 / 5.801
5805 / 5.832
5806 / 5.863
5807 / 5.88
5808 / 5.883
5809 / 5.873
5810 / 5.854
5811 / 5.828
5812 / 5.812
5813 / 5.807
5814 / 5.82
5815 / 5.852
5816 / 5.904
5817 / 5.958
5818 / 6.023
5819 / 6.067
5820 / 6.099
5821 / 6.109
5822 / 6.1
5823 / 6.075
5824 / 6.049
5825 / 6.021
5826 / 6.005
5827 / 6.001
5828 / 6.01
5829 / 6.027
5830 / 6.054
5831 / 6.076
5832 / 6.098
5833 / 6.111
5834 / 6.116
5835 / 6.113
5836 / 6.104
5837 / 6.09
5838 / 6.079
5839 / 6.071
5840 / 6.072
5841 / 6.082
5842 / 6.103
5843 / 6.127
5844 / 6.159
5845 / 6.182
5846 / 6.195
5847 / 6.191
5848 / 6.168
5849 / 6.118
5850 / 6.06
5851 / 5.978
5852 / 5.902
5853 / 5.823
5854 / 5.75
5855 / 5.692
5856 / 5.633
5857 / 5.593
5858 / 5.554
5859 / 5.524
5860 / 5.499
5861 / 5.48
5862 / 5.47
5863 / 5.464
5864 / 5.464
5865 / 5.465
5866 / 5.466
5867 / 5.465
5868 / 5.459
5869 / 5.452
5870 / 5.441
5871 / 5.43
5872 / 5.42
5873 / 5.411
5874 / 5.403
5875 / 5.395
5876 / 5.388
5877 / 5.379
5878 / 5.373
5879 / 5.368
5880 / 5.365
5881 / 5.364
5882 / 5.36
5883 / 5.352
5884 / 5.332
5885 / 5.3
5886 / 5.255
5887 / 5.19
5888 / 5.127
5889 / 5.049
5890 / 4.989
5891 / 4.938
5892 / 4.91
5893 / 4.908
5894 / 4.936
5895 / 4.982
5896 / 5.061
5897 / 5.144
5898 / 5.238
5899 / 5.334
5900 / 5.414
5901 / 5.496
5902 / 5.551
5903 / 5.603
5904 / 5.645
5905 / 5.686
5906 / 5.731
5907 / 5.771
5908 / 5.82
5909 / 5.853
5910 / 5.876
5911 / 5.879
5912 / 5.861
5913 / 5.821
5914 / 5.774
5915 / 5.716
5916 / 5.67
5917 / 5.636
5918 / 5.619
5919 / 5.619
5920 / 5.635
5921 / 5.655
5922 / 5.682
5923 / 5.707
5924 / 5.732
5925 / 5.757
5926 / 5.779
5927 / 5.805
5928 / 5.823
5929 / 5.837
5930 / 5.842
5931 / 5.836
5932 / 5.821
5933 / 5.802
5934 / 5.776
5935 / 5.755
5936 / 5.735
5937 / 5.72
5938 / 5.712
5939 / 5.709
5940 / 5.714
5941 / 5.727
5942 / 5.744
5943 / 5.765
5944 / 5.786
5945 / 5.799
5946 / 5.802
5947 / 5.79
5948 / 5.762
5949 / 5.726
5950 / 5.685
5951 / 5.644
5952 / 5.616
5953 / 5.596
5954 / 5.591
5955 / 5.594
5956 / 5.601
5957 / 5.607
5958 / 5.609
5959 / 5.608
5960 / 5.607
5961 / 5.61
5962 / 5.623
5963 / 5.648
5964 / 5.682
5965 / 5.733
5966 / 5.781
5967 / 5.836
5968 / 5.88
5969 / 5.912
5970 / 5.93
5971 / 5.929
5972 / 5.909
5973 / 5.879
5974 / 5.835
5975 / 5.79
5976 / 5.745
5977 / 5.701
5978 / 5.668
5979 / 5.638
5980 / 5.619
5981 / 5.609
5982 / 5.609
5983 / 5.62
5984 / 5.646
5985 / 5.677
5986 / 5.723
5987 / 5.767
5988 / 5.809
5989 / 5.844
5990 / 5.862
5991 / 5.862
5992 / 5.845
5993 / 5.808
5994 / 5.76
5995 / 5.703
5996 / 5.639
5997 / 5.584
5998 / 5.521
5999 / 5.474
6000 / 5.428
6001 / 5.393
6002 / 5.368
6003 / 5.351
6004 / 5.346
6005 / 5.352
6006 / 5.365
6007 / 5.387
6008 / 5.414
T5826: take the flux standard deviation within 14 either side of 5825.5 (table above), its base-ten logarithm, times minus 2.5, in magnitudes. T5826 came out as 2.5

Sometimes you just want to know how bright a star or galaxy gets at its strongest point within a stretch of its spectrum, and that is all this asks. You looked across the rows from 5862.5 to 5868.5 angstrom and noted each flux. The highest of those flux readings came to 5.466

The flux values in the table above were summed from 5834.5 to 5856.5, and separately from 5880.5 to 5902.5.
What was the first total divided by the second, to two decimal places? 1.16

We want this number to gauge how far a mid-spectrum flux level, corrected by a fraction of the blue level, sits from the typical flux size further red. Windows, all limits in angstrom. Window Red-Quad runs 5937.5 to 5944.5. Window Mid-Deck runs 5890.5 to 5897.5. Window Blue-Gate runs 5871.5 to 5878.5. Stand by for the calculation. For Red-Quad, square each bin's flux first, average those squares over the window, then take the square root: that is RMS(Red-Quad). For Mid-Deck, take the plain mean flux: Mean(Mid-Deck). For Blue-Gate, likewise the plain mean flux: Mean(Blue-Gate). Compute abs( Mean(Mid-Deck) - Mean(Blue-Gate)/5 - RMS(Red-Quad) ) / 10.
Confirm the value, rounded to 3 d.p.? 0.183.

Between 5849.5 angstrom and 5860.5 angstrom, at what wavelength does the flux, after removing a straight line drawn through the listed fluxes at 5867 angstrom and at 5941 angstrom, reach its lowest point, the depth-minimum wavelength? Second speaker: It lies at 5860 angstrom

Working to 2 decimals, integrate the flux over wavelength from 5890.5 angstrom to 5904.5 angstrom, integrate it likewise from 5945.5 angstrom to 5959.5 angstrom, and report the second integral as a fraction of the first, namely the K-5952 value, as 1.08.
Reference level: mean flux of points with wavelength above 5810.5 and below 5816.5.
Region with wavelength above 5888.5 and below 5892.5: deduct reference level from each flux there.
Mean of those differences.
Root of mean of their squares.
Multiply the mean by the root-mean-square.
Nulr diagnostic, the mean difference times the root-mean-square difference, -0.75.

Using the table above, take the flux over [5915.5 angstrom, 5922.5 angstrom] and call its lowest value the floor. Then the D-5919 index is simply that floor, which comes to 5.619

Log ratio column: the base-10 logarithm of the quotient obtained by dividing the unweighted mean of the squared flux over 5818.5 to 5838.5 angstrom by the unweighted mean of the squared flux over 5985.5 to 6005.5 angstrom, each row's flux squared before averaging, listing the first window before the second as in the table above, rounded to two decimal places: 0.07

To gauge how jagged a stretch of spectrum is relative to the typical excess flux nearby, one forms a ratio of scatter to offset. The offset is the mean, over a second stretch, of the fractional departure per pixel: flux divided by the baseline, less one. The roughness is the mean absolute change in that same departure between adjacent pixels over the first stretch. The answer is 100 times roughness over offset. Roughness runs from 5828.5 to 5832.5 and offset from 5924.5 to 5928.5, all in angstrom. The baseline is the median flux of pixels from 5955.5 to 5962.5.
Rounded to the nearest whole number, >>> 13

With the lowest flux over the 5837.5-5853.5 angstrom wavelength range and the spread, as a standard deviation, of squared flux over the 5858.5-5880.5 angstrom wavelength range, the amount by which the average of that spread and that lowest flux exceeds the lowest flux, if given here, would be -2.67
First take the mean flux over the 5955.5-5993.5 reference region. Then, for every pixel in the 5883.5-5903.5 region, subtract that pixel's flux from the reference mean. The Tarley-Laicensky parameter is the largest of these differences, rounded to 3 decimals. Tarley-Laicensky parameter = 0.830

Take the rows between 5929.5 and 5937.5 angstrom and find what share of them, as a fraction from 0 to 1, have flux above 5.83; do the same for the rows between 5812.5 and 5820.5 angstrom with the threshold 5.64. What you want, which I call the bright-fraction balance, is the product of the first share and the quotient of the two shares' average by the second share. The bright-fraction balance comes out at 0.16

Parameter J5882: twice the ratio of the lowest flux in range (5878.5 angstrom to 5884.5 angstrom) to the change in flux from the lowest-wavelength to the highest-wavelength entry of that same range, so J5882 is -296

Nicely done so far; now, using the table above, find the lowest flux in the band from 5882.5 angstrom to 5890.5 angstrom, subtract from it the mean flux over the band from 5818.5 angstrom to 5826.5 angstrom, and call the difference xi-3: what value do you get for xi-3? -1.1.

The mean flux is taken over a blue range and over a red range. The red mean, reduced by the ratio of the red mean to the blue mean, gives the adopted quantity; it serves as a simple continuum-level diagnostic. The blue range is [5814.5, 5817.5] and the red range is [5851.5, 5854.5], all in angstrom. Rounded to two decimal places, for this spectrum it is 4.84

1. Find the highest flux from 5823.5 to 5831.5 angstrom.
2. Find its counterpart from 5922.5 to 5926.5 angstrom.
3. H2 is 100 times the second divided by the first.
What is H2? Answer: 95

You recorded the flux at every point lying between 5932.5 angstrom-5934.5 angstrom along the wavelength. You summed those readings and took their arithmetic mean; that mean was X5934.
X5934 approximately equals 5.79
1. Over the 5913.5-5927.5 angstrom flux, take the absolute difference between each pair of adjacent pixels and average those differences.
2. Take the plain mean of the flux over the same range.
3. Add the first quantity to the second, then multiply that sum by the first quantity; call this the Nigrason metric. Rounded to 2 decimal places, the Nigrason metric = 0.15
